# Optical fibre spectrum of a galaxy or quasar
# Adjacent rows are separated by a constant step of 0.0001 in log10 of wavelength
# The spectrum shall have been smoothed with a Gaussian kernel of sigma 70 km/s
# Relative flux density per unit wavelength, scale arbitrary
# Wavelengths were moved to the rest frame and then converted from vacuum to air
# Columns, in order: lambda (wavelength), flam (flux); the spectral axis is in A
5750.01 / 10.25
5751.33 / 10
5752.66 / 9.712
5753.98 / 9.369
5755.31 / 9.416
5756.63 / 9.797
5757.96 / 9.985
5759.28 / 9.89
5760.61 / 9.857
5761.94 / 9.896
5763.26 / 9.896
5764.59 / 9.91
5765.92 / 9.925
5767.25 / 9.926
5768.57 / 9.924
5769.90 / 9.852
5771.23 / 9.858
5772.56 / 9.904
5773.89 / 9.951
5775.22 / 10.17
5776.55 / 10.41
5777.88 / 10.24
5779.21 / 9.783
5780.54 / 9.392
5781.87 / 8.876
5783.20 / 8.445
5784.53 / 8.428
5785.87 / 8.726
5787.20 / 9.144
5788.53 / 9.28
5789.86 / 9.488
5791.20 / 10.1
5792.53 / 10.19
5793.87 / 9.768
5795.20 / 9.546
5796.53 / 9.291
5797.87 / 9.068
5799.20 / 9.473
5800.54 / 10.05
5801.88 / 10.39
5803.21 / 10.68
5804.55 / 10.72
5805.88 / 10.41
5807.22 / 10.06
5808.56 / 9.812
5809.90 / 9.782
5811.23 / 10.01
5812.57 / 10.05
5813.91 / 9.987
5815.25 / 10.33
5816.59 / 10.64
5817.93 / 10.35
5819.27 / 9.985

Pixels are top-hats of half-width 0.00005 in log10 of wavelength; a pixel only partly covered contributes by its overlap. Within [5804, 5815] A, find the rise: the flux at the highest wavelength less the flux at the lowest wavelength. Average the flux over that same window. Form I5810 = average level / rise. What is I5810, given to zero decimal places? -14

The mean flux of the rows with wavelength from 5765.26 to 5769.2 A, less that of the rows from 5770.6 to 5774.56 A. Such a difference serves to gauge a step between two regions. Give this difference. 0.0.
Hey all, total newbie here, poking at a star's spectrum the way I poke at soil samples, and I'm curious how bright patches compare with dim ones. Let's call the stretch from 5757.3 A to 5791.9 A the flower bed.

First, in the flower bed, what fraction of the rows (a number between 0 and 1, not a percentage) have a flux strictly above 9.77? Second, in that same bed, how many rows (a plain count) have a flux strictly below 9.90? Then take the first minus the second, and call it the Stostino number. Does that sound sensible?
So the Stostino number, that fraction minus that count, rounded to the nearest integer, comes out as -14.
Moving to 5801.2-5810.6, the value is -1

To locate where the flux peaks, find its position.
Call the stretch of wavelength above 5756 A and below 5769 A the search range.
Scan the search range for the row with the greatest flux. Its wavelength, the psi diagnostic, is 5757.96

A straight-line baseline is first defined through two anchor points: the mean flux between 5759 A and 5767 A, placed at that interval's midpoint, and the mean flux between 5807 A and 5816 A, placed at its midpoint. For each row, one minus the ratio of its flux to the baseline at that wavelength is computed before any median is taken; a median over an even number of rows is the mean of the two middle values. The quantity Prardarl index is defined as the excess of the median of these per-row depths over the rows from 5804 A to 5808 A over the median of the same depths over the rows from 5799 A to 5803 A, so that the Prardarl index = -0.03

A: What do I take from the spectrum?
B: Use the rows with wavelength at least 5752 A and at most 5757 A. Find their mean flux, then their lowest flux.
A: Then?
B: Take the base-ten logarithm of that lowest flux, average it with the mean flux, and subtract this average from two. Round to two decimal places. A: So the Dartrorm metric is -3.27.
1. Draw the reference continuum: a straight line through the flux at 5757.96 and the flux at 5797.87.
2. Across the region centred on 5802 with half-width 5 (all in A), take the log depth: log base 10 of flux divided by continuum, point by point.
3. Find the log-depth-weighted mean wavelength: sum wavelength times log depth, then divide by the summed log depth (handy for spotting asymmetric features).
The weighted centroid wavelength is 5803.2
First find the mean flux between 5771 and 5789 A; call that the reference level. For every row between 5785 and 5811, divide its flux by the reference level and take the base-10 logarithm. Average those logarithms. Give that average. 0.0136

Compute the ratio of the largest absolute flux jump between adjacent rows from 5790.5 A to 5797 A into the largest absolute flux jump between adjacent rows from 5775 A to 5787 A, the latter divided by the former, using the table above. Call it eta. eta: 1.22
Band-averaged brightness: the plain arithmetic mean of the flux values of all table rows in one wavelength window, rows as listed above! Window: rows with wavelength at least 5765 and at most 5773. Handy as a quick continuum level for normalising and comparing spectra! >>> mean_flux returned 9.9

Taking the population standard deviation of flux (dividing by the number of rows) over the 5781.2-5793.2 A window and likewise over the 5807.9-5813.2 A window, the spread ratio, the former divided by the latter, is 5.2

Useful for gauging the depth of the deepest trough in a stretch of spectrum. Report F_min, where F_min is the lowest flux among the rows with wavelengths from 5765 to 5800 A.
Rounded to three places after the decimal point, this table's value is 8.428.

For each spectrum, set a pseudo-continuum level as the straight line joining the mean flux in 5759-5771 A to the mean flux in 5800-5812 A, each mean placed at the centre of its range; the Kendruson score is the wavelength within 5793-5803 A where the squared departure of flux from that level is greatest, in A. 5797.87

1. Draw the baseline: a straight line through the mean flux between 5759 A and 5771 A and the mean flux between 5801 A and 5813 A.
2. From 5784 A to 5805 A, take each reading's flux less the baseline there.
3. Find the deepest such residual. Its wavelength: 5784.53 A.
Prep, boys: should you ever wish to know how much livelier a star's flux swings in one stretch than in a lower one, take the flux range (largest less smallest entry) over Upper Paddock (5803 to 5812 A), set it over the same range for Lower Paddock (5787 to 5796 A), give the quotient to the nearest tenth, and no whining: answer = 0.9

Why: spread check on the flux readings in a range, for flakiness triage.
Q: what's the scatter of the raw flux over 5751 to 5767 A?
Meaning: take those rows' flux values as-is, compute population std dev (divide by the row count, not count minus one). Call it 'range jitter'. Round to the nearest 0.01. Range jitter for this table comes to 0.20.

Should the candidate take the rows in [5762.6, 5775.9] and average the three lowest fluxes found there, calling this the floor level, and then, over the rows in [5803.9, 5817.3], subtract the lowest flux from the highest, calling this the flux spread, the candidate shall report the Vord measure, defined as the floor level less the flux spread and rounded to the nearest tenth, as 8.9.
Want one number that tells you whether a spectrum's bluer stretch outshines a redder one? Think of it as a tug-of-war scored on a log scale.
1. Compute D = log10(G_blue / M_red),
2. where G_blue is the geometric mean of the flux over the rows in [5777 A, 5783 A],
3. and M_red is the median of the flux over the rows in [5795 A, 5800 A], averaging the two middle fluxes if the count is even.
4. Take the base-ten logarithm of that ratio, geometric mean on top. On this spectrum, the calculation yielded 0.01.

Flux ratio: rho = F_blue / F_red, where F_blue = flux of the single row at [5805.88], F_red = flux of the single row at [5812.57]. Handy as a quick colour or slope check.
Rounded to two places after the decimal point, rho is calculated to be 1.04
